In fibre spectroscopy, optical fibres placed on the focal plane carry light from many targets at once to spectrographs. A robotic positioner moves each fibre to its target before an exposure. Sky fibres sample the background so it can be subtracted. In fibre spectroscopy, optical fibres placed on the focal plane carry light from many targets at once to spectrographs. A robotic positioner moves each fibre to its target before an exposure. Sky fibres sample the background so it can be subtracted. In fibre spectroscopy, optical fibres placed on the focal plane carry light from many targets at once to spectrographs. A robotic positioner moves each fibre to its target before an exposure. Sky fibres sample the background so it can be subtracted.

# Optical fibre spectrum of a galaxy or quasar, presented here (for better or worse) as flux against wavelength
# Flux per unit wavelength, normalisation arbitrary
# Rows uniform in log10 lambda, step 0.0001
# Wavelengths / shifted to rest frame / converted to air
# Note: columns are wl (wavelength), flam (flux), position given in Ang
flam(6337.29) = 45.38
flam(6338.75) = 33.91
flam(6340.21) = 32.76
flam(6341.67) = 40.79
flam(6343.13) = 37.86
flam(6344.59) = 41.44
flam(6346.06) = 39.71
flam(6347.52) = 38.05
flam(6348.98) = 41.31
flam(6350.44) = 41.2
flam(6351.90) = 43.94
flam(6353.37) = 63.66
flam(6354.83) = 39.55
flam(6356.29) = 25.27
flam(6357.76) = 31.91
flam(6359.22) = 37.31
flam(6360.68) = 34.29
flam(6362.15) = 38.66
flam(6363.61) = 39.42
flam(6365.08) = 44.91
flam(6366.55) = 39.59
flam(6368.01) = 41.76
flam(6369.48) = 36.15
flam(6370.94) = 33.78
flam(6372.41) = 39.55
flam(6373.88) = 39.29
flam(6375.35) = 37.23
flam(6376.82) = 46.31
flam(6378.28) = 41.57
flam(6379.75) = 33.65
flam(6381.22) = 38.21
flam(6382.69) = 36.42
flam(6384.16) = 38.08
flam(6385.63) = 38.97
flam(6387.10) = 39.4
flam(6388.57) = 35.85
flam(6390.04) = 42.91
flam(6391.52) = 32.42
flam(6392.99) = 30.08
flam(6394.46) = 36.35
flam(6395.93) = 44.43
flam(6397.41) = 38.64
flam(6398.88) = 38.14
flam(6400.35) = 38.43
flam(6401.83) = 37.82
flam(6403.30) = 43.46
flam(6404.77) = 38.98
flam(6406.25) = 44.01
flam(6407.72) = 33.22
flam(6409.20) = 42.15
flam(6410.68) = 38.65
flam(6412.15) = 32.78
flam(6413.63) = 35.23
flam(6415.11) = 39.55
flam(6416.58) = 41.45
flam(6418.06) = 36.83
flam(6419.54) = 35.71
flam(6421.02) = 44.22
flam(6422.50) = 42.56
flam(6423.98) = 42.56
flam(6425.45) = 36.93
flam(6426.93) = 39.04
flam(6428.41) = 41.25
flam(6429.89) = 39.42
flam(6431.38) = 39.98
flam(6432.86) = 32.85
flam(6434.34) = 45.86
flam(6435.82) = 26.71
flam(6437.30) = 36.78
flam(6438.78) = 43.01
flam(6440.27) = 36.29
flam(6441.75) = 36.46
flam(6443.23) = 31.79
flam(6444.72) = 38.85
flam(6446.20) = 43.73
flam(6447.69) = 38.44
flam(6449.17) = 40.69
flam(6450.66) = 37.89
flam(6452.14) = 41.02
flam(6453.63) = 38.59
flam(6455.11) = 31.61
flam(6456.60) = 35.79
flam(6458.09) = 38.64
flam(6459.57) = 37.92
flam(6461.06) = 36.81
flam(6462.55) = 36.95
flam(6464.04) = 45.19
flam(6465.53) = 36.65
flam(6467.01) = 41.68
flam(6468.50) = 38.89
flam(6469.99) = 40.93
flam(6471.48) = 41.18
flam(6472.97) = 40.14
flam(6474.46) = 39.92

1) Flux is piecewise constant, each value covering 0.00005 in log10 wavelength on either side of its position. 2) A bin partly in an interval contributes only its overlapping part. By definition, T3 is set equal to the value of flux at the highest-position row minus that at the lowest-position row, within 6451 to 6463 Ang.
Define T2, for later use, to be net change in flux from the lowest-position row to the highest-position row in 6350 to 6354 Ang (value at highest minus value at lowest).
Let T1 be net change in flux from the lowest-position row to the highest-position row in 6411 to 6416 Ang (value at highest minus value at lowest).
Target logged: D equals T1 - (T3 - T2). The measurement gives 33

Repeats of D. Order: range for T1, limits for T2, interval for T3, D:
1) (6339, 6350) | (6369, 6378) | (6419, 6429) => 13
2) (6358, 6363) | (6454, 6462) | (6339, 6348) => 1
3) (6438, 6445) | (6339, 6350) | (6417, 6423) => -1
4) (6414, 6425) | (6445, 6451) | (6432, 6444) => -2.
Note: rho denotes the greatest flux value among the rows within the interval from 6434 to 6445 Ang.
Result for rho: 45.86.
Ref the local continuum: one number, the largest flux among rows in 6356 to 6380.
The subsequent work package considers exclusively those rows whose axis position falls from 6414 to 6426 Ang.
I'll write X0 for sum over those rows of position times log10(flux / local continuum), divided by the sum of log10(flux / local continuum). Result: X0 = 6420.1 Ang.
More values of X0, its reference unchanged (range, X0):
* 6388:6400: 6393.3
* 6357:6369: 6361.4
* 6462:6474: 6467.5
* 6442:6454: 6447.8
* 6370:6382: 6375.9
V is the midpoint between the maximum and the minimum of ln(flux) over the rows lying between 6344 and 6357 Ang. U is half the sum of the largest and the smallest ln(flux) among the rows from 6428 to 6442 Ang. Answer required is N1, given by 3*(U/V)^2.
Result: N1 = 2.8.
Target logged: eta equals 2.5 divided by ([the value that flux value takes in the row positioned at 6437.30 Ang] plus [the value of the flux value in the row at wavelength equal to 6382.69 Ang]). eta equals 0.0342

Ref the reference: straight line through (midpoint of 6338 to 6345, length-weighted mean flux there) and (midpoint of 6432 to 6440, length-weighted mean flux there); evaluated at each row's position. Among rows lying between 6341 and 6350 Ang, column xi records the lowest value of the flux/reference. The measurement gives 1.02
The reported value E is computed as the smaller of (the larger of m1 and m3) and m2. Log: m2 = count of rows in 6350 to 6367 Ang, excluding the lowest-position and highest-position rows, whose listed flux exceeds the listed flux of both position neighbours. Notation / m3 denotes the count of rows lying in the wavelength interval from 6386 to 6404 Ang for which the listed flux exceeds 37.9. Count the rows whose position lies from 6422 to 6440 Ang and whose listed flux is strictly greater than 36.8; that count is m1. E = 3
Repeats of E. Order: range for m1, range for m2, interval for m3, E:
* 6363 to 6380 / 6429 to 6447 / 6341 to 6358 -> 4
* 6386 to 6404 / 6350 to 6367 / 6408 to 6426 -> 3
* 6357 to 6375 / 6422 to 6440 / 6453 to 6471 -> 3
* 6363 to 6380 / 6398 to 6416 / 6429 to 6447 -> 4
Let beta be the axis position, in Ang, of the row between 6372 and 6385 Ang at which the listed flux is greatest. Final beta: 6376.82 Ang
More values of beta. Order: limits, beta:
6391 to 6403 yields 6395.93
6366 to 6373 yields 6368.01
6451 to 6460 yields 6452.14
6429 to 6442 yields 6434.34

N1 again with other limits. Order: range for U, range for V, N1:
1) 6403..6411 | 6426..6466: 3.2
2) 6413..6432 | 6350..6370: 3.0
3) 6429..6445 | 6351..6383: 2.8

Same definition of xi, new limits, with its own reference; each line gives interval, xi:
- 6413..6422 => 0.95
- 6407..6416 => 0.88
